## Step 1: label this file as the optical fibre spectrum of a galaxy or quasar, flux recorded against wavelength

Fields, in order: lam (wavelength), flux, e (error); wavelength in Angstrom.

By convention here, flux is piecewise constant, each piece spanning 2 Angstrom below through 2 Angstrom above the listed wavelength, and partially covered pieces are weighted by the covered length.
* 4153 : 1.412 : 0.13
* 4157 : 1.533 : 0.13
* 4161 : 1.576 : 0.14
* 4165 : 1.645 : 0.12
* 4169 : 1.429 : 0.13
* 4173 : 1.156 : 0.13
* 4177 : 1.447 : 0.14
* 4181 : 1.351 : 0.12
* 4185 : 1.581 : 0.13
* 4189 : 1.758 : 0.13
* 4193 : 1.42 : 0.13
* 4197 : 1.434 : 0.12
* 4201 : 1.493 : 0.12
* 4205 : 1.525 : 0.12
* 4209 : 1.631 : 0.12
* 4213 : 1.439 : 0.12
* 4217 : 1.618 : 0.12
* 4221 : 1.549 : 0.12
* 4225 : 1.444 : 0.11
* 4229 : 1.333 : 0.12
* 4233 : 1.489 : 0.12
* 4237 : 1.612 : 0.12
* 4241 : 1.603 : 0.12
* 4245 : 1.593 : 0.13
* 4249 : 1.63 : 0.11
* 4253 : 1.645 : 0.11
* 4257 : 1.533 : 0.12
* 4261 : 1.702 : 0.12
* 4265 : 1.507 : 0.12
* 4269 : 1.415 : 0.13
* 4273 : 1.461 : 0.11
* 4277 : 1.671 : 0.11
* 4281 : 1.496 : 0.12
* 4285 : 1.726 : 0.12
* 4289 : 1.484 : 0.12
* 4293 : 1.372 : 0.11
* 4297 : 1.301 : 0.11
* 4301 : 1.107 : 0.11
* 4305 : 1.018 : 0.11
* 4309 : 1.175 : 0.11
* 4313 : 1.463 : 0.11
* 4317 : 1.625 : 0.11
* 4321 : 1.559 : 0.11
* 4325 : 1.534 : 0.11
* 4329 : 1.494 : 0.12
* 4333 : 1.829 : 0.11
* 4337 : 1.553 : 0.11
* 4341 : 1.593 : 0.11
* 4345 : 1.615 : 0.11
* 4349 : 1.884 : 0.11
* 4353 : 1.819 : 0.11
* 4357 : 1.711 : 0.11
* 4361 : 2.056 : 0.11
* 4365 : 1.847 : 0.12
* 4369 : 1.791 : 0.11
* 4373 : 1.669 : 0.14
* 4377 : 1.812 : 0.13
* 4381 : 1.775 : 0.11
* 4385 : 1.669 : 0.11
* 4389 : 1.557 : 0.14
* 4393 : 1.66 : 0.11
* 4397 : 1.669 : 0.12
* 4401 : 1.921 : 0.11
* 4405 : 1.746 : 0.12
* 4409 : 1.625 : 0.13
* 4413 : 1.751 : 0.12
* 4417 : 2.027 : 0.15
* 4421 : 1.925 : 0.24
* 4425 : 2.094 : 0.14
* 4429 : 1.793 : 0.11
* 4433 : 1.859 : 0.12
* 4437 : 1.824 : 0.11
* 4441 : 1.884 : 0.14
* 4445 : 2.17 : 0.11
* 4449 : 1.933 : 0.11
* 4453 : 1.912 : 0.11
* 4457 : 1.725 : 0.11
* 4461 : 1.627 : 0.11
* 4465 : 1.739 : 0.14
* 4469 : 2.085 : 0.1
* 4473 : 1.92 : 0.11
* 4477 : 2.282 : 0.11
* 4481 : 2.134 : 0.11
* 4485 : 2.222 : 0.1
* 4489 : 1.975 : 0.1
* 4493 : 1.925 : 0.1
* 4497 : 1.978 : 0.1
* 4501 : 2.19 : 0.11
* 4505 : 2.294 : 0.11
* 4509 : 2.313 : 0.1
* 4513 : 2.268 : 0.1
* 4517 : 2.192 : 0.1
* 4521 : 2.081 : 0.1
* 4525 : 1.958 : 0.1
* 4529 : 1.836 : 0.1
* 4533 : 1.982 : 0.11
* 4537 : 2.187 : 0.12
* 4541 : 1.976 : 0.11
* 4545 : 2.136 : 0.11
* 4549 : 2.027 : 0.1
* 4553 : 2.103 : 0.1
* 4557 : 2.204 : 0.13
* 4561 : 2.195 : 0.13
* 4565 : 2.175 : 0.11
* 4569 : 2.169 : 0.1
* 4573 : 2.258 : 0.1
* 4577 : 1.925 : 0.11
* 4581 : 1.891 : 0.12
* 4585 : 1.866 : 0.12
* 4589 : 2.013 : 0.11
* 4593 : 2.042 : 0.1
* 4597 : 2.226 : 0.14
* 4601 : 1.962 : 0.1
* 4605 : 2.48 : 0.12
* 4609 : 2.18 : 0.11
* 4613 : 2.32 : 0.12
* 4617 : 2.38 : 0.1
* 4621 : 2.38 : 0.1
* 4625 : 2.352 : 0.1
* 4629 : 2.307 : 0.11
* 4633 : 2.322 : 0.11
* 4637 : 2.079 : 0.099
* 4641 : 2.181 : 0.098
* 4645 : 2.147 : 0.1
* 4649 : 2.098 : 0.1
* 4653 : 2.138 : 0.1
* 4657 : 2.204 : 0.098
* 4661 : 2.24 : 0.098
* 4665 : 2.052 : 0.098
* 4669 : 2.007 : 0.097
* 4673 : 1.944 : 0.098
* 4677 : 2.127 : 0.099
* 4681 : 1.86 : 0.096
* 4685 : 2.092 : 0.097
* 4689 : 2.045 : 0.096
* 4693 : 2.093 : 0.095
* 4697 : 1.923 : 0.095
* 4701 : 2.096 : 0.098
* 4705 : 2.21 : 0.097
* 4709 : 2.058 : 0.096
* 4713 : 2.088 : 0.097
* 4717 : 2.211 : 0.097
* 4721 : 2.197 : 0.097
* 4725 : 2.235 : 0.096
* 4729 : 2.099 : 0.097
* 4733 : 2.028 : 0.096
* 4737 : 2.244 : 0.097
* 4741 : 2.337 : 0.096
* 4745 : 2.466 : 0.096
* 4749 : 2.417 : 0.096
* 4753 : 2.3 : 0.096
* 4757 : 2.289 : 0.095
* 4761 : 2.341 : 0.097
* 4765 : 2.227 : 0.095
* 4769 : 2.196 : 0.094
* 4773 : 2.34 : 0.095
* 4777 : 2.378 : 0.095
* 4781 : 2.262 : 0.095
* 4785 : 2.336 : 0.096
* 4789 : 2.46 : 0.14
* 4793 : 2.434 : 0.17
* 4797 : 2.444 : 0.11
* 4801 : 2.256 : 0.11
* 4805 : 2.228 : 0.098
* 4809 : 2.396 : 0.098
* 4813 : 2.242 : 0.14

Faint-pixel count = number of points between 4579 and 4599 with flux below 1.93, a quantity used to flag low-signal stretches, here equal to 2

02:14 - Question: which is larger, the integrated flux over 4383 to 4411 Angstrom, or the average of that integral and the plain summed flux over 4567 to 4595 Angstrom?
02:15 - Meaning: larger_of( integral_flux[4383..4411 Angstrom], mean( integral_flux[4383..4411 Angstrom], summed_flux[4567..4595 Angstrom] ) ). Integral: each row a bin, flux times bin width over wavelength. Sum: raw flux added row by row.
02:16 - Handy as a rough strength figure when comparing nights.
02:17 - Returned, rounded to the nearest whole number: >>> 47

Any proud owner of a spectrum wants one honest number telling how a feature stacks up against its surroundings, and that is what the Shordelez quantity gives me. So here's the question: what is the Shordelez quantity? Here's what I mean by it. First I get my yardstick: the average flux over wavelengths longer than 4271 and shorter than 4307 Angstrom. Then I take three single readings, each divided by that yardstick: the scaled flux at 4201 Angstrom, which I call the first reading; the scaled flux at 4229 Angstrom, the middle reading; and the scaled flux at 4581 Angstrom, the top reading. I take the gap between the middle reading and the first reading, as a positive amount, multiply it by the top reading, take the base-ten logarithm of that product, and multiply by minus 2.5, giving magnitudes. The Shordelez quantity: 2.0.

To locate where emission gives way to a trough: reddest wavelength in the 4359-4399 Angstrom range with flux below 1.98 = 4397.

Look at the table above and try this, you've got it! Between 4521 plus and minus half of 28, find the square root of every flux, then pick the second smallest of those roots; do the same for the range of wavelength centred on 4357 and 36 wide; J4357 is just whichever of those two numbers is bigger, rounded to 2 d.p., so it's 1.40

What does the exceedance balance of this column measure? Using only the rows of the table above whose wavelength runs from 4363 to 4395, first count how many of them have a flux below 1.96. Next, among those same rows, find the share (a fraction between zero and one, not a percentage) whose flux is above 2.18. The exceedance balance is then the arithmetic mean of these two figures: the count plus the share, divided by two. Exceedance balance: 4.0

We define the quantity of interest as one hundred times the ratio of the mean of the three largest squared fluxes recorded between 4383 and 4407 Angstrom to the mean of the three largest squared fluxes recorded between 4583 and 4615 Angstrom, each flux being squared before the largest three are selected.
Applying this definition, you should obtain 58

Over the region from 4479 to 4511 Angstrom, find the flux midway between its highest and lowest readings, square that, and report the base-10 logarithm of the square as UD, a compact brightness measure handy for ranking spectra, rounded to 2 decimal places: 0.65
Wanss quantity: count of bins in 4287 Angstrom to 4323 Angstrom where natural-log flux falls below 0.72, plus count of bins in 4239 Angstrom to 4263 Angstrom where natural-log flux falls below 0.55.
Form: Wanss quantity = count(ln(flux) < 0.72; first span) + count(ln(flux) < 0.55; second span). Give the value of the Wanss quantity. 15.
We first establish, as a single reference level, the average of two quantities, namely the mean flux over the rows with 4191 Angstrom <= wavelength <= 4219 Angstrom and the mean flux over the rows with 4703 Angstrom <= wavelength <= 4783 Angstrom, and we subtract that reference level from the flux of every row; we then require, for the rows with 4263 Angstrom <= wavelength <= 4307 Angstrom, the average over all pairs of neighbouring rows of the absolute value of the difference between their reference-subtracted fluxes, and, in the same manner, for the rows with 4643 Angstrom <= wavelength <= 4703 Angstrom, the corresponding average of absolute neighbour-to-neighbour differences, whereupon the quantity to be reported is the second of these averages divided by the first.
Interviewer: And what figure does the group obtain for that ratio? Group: 0.79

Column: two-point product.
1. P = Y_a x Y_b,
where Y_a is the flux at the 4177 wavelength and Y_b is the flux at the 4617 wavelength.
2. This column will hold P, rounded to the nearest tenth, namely 3.4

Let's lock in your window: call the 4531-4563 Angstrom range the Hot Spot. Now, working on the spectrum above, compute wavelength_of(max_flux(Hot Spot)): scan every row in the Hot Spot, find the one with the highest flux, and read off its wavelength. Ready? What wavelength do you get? 4557 Angstrom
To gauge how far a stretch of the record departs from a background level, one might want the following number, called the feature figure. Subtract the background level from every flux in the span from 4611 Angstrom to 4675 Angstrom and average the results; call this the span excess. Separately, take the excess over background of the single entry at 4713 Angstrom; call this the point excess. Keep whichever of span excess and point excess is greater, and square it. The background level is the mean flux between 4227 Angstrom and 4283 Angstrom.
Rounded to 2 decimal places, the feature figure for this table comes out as 0.42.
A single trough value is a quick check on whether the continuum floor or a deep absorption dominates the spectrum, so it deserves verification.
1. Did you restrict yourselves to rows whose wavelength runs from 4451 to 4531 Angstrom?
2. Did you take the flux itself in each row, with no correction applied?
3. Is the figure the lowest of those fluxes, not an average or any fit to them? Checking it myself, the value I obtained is 1.627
